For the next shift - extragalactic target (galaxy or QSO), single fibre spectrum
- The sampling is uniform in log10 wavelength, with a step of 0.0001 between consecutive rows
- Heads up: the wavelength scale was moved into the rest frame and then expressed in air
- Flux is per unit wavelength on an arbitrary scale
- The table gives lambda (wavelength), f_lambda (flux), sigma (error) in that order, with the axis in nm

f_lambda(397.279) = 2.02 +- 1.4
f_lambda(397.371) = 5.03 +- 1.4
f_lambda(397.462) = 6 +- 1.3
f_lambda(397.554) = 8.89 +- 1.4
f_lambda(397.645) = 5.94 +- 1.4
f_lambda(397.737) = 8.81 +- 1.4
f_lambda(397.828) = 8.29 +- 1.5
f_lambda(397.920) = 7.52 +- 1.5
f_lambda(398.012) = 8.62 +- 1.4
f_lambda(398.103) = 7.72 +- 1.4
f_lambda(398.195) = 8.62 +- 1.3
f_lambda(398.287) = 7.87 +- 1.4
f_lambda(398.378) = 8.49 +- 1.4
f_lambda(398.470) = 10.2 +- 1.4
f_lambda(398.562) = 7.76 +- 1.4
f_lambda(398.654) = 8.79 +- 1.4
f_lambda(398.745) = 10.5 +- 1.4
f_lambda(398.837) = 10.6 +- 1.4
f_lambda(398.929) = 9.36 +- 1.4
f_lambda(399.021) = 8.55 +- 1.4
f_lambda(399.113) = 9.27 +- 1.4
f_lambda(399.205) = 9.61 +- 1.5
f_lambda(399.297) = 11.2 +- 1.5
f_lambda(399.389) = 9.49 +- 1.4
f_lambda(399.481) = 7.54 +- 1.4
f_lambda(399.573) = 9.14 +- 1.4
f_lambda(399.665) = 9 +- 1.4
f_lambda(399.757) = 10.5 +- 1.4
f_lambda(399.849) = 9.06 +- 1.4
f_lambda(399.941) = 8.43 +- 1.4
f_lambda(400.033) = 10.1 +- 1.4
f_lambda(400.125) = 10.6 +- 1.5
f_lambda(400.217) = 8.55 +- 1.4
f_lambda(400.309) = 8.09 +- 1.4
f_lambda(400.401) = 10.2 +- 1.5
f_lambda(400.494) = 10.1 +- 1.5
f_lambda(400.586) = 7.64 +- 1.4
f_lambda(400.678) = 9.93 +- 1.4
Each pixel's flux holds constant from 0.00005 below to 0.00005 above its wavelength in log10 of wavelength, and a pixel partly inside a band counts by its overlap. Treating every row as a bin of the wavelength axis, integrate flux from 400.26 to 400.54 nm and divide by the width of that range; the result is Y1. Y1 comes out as 9.4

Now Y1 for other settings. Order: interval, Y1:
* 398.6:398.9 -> 9.9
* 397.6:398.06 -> 7.8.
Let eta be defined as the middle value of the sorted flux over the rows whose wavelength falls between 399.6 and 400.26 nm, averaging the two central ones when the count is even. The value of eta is 9.06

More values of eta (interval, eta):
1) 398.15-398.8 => 8.62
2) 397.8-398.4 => 8.29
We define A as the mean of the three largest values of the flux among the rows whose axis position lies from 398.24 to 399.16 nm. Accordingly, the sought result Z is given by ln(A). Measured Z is 2.35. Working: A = 10.4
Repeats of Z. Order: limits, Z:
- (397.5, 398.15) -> 2.17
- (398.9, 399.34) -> 2.31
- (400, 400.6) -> 2.33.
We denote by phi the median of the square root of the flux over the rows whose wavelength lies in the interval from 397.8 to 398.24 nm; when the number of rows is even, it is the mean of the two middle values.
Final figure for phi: 2.88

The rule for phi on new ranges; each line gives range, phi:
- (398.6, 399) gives 3.15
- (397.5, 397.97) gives 2.88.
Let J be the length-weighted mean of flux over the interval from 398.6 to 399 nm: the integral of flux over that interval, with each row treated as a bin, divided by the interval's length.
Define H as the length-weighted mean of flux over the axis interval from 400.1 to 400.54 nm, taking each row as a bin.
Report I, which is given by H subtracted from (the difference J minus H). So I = -9.2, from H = 9.5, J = 9.7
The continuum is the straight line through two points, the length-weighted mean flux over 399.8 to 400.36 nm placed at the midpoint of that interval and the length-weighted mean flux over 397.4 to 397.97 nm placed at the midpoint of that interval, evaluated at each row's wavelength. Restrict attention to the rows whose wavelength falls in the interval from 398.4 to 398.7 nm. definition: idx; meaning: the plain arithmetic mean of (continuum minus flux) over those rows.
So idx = -0.8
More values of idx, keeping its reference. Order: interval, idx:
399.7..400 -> -0.3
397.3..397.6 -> 0.7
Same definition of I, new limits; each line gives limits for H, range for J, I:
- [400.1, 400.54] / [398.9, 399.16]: -9.9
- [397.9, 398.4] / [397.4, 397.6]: -9.1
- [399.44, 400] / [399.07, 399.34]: -8.0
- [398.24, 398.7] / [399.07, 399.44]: -7.4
